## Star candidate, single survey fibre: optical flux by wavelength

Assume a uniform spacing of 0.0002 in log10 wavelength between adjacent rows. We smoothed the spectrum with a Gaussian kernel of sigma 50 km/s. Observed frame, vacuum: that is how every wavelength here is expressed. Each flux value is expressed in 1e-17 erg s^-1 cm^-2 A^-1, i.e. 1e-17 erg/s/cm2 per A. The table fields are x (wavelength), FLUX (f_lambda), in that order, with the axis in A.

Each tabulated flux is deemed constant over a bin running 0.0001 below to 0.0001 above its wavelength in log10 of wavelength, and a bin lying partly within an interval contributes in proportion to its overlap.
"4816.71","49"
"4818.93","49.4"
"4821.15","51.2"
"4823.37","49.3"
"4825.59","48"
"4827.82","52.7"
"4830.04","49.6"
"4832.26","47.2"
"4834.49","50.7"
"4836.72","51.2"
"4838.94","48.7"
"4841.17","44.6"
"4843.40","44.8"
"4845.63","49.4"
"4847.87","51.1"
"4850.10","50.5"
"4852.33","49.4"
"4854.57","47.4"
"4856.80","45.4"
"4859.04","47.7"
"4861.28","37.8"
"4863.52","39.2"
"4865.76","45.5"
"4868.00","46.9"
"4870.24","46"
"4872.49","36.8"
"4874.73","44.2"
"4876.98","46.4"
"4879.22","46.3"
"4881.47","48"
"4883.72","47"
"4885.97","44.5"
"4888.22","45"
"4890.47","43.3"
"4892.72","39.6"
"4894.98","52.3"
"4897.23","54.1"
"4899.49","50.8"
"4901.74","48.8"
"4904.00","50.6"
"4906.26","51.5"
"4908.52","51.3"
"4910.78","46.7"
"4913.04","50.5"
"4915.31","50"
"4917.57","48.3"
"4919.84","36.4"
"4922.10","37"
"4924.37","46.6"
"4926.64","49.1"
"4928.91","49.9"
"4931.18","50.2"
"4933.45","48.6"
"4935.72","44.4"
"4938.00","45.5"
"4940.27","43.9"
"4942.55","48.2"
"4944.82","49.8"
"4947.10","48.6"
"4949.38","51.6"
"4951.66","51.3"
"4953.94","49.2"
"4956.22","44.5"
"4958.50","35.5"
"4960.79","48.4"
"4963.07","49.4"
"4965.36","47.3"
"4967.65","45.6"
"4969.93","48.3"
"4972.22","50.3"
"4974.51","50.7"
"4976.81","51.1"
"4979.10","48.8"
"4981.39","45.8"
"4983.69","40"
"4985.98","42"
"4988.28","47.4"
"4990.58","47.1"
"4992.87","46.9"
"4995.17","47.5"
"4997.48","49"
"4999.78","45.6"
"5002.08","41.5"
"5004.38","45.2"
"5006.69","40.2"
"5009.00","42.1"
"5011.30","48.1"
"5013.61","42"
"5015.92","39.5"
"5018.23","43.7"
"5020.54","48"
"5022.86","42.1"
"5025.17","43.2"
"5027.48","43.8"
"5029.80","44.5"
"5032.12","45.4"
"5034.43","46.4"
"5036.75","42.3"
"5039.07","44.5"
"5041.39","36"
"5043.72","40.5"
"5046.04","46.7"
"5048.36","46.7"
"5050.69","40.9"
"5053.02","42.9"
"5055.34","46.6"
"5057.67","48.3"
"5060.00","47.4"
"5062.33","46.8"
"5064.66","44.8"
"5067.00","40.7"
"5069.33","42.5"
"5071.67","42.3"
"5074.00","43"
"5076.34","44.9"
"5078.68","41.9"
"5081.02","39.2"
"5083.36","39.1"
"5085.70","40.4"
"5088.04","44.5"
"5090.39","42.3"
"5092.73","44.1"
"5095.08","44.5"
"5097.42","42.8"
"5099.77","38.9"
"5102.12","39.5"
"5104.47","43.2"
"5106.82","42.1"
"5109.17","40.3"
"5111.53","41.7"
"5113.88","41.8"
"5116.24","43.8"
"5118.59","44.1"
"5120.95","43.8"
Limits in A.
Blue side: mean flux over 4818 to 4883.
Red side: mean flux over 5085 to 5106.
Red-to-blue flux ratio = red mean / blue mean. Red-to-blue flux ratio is 0.90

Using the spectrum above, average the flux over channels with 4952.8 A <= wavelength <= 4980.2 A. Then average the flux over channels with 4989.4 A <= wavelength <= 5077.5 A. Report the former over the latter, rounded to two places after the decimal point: 1.07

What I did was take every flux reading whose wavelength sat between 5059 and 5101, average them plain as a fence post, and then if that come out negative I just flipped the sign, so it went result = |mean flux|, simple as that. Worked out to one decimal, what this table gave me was 42.8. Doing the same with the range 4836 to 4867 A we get 46.6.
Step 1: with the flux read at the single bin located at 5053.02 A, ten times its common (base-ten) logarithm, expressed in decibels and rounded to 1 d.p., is 16.3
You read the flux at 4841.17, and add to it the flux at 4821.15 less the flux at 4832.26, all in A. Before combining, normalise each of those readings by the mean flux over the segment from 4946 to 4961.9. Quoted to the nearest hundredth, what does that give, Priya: 1.03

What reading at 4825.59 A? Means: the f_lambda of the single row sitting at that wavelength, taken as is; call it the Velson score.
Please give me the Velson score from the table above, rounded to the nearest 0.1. 48.0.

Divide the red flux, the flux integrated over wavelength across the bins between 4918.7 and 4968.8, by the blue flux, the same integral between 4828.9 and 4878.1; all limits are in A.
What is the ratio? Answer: 1.019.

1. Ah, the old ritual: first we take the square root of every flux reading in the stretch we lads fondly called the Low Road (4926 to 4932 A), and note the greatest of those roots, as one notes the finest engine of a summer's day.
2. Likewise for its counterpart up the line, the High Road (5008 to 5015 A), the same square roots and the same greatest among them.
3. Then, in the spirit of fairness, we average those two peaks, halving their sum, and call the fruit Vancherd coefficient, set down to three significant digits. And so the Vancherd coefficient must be 7.01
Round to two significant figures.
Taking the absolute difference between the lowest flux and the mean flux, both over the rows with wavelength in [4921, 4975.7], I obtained 12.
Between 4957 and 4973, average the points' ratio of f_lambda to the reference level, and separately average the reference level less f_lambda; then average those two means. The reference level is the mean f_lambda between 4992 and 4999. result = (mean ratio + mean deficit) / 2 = 1.2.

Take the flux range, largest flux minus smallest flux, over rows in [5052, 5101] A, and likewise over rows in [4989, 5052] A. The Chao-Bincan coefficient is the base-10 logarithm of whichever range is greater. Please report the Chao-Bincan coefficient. 1.11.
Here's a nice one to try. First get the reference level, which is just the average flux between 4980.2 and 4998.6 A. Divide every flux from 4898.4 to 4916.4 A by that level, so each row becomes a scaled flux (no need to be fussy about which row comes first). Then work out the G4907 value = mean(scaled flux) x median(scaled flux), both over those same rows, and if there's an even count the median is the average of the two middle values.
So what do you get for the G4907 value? 1.21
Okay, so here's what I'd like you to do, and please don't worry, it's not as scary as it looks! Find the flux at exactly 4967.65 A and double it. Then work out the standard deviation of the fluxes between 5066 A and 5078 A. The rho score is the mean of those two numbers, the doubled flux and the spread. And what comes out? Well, 46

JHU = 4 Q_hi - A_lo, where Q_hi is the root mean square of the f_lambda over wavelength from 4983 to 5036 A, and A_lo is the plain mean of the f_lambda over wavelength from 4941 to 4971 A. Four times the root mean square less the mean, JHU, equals 130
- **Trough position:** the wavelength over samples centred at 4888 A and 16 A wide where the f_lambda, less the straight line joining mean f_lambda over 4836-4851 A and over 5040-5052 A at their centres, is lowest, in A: 4892.72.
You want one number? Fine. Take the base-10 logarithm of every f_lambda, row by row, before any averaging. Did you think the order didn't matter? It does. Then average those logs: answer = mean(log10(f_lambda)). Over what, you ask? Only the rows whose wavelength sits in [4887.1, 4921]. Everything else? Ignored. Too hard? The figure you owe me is 1.68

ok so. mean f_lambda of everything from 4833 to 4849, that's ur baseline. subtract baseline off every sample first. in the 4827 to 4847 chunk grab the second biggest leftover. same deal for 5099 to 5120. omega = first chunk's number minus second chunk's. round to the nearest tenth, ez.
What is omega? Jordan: 7.4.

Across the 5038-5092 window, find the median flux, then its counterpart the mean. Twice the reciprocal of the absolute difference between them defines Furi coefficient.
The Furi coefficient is 7.4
